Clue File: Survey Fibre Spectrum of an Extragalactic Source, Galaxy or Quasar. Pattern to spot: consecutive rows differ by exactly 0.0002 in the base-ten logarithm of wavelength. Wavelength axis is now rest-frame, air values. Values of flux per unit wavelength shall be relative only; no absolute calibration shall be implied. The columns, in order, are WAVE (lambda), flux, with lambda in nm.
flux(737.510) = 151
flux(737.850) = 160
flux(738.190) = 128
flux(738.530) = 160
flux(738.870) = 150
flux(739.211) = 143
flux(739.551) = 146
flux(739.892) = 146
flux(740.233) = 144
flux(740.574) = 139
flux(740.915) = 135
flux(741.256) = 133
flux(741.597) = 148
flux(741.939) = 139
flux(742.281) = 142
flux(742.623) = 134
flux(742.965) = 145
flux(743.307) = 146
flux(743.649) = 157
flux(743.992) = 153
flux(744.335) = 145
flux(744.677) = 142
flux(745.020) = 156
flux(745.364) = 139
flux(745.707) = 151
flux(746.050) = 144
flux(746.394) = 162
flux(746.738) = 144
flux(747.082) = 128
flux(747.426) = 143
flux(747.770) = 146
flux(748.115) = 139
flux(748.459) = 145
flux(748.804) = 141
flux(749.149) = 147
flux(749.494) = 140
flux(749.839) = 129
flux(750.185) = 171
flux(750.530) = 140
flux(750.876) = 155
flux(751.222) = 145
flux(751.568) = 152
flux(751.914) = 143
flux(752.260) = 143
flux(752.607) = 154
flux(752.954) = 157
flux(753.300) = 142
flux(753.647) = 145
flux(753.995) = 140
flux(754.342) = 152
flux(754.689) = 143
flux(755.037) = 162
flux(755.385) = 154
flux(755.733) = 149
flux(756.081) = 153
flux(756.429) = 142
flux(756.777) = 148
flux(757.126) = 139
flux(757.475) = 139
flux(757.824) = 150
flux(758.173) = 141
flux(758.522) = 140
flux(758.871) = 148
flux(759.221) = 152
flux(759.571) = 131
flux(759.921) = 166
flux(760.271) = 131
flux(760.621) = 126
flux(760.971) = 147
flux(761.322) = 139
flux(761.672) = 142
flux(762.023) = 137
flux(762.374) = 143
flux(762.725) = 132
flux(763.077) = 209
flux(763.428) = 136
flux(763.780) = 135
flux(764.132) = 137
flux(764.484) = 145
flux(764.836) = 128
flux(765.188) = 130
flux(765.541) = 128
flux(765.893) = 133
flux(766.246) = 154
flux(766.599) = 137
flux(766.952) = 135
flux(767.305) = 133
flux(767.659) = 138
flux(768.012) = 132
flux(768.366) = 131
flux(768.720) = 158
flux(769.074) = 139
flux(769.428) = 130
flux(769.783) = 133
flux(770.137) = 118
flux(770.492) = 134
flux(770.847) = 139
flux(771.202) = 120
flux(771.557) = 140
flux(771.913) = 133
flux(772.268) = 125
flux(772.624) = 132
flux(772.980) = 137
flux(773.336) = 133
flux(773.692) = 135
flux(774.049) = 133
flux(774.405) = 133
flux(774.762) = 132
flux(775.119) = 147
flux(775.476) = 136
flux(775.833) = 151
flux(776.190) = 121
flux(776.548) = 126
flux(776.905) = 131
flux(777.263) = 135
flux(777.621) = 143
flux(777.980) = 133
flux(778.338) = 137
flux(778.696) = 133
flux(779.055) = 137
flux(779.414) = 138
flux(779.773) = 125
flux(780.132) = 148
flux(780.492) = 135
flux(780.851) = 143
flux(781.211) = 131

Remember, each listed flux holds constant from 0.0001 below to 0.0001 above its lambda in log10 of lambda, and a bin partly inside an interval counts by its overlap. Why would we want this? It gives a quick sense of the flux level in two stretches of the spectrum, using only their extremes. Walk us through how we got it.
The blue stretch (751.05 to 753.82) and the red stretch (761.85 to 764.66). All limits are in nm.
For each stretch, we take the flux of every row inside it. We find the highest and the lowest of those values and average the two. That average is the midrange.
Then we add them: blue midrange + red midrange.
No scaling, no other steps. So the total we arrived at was 320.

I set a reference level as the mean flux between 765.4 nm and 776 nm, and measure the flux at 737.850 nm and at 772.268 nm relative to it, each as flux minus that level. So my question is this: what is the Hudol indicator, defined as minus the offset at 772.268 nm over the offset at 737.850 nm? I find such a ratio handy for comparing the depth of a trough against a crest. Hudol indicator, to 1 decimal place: 0.4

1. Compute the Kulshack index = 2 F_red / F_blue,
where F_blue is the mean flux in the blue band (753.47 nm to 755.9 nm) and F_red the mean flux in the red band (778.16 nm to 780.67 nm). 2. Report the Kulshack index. 1.82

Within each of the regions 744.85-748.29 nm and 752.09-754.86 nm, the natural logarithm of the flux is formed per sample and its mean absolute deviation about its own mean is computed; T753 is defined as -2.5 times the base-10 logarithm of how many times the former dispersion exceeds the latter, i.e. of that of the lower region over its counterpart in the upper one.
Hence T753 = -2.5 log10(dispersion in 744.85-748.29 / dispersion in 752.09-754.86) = -0.25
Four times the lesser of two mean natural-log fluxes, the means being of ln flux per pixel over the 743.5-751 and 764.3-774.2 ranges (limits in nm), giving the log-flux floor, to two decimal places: 19.60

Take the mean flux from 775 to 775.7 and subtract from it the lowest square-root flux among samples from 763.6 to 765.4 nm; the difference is 130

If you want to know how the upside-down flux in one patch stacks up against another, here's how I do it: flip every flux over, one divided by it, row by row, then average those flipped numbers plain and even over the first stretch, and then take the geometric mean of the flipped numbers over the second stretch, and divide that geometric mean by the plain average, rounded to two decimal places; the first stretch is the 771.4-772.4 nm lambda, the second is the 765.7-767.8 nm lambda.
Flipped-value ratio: 0.96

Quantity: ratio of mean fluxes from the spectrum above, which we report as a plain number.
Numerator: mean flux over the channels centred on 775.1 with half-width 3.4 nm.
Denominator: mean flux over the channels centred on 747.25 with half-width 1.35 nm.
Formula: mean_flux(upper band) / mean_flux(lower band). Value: 0.934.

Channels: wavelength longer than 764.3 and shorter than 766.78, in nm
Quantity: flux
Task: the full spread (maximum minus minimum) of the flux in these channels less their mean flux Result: -110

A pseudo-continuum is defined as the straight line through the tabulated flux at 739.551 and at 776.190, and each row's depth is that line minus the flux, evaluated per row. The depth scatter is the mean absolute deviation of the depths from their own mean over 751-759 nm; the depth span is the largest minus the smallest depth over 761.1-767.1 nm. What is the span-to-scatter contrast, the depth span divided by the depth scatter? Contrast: 15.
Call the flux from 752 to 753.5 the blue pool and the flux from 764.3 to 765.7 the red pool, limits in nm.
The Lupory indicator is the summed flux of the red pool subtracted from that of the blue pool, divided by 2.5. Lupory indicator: 26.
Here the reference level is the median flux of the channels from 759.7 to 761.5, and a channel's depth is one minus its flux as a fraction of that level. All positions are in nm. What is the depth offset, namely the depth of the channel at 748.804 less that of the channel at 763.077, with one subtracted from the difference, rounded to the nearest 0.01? -0.51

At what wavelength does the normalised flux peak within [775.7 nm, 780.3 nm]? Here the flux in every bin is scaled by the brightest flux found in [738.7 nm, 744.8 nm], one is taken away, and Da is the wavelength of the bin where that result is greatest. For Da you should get 775.833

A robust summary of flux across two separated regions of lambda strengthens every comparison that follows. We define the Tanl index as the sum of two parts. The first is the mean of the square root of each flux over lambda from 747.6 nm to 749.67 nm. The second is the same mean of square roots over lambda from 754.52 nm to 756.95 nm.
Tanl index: 24.2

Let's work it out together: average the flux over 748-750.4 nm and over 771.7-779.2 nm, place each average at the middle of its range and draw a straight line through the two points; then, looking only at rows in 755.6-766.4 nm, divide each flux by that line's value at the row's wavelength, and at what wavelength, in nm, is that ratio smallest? 760.621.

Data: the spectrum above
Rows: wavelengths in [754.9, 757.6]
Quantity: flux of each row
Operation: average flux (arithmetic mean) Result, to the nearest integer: 148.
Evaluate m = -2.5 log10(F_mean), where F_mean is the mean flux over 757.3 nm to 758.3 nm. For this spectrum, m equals -5.391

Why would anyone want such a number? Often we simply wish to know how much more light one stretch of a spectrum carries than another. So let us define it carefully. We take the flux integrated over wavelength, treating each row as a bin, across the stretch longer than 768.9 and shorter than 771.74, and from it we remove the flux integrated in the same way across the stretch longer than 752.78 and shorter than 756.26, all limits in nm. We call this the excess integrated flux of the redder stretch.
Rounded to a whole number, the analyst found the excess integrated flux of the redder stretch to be -147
